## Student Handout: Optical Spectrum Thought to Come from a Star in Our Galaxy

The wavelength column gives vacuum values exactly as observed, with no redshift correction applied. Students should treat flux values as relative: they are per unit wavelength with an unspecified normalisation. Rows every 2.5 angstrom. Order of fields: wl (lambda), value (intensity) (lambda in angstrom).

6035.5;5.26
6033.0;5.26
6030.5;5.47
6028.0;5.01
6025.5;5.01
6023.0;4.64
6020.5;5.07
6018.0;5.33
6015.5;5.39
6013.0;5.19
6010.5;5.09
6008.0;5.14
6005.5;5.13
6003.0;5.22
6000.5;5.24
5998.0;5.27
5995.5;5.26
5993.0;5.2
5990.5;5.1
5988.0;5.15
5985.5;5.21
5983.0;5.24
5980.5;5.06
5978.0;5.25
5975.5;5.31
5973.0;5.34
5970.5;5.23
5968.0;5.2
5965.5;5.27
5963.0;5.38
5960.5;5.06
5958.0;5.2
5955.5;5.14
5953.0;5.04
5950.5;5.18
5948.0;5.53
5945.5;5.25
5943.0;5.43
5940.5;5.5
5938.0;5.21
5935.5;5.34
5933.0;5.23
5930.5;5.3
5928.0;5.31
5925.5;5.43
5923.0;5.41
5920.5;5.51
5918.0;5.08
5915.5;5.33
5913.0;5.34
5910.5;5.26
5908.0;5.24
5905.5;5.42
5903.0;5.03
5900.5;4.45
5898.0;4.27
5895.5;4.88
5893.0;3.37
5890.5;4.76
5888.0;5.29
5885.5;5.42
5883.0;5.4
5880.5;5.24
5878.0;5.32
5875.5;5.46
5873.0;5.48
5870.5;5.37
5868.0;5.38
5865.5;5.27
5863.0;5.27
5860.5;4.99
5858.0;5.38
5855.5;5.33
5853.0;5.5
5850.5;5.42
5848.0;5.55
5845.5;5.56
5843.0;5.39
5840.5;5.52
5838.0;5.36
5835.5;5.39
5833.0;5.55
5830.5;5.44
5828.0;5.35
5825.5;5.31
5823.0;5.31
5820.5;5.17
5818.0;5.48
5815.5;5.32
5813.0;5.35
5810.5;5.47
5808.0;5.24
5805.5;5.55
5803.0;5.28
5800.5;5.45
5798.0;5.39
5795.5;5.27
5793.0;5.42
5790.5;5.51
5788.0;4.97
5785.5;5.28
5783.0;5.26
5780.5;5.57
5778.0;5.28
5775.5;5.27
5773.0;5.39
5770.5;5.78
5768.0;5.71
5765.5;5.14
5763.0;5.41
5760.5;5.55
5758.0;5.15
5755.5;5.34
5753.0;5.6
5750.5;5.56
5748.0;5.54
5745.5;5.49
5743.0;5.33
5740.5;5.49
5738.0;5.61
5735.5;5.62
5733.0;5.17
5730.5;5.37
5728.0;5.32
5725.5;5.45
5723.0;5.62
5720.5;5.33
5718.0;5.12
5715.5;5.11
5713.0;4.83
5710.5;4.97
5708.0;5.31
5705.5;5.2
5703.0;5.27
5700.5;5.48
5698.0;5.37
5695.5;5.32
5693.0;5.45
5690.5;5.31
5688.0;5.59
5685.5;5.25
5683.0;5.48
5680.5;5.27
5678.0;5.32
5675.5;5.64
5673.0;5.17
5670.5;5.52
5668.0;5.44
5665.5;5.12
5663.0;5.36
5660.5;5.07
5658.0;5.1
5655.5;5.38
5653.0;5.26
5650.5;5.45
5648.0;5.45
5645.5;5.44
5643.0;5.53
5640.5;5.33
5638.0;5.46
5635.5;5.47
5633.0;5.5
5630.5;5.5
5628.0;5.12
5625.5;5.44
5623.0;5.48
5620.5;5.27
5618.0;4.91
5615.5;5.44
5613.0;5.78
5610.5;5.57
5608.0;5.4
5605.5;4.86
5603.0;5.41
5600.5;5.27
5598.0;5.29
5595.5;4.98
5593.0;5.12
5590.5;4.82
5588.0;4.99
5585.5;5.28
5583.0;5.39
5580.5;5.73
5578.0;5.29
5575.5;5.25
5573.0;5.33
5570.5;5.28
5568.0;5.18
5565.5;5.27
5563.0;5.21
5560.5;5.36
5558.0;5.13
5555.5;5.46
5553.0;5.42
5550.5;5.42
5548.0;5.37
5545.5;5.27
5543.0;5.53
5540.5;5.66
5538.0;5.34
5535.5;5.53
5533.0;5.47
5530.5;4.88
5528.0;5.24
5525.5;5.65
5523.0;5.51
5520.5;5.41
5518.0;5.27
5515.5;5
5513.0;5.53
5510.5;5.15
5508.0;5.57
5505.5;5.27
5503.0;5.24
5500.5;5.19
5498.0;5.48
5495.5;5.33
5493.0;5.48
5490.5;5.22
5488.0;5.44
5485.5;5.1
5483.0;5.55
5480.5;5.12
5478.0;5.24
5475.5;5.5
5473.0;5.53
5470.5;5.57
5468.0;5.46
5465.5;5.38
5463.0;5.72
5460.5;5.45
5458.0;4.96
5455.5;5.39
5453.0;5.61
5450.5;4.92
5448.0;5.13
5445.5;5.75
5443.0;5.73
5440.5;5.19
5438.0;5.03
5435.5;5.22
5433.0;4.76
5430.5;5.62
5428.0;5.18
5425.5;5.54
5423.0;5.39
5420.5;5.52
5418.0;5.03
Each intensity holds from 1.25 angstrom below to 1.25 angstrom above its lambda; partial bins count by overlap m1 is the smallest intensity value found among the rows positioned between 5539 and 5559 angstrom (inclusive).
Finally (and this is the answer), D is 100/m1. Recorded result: 19.5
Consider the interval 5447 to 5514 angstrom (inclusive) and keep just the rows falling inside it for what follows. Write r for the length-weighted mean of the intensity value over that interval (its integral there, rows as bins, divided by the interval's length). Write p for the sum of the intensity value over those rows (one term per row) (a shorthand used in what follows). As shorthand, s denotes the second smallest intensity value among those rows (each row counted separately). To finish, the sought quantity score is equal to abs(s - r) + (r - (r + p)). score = -144.1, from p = 145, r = 5.35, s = 4.96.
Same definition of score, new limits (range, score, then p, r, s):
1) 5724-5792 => -145.9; 146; 5.41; 5.14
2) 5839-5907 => -138.8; 140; 5.18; 4.27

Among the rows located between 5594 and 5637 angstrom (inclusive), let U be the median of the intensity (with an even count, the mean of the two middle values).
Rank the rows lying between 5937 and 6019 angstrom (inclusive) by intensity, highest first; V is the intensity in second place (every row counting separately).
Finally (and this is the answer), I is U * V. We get 29.8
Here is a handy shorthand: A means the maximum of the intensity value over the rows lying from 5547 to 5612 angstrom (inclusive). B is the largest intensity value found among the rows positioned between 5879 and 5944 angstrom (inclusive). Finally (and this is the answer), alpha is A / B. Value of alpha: 1.04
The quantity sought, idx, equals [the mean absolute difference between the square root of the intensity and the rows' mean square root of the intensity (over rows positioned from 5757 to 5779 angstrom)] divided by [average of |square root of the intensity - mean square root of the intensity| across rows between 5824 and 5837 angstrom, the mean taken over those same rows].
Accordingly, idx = 2.6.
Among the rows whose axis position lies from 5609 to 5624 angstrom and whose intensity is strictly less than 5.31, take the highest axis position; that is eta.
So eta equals 5620.5 angstrom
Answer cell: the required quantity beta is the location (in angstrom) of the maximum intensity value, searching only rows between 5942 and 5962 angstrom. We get 5948.0 angstrom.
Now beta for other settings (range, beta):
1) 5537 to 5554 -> 5540.5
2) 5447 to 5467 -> 5463.0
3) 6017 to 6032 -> 6030.5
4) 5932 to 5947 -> 5940.5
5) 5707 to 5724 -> 5723.0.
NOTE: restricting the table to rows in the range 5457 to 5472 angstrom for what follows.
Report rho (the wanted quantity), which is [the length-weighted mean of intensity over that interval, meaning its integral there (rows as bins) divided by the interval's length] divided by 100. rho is 0.0543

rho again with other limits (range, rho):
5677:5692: 0.0537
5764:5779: 0.0543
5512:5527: 0.0539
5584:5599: 0.0508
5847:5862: 0.0536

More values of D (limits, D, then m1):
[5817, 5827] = 19.3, 5.17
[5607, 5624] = 20.4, 4.91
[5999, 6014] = 19.6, 5.09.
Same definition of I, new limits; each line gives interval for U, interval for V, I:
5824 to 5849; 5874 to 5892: 29.3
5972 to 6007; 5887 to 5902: 25.5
